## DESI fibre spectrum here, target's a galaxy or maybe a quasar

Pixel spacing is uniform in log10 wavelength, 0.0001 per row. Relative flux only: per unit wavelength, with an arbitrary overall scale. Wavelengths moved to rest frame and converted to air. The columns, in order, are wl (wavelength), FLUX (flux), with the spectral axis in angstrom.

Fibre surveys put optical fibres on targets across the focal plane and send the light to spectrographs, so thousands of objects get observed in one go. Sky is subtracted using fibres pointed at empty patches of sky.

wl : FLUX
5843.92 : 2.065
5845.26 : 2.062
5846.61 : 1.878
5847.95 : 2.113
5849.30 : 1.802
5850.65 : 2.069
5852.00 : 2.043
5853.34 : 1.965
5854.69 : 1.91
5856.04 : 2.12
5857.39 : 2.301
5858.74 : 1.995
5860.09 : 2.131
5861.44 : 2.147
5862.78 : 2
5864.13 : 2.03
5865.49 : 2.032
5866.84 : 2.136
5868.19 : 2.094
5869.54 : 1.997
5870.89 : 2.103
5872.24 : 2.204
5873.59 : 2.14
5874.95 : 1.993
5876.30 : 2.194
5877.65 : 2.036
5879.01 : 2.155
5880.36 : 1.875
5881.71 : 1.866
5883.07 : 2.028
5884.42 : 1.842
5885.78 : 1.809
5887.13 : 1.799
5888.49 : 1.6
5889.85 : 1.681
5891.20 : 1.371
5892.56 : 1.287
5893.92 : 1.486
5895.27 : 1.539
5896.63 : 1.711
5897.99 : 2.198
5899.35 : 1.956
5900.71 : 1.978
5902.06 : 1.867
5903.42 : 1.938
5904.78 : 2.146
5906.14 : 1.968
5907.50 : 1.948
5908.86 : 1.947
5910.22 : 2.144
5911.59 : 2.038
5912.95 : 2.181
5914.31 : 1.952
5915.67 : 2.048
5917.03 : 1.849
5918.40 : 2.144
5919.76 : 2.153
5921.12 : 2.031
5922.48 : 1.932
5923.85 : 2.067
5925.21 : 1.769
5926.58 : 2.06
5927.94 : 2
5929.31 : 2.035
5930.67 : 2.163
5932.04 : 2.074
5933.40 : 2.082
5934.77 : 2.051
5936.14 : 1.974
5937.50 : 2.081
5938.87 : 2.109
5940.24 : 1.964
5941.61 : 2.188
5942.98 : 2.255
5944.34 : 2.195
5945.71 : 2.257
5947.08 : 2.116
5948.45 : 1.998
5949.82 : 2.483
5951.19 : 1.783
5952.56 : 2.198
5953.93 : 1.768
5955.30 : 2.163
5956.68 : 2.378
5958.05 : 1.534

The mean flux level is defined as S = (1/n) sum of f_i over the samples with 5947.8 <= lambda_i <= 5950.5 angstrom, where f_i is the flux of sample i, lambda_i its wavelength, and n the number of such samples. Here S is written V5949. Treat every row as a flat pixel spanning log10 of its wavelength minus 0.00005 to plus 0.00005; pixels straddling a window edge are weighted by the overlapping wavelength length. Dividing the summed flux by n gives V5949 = 2.24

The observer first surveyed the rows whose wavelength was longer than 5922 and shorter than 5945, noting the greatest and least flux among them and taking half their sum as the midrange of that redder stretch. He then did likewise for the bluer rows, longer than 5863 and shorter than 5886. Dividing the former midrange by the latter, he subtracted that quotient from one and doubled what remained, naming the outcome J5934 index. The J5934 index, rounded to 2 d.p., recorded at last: -0.01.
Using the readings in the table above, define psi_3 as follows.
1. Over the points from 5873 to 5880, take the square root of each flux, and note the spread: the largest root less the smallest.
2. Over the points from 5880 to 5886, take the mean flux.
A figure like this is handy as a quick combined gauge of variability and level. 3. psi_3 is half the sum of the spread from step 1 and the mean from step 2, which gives 0.98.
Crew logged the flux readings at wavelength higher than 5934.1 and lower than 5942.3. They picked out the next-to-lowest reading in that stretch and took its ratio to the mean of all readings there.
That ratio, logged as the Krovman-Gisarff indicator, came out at 0.958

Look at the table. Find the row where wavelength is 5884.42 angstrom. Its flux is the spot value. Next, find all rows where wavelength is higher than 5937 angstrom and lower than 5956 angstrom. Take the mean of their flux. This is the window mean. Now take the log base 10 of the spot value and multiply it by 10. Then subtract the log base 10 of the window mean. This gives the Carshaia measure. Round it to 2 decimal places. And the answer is 2.33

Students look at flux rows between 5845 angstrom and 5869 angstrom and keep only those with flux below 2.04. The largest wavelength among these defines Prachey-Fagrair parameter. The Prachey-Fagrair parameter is 5865.49 angstrom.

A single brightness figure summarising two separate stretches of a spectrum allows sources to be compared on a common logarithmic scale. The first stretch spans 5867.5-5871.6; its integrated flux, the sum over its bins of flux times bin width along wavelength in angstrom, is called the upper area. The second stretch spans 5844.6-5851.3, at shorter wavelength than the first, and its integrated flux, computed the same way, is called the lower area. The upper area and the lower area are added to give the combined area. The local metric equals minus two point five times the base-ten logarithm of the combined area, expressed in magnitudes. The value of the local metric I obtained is -3.34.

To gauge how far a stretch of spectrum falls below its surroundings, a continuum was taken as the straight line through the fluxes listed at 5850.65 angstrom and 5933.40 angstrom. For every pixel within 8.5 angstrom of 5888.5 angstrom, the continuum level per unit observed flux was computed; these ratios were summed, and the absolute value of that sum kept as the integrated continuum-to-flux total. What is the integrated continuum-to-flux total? 16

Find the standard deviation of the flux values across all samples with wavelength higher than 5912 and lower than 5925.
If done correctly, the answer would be 0.11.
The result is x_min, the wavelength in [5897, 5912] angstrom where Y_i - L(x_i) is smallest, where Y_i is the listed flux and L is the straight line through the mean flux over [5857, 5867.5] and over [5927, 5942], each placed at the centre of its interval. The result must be 5902.06 angstrom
